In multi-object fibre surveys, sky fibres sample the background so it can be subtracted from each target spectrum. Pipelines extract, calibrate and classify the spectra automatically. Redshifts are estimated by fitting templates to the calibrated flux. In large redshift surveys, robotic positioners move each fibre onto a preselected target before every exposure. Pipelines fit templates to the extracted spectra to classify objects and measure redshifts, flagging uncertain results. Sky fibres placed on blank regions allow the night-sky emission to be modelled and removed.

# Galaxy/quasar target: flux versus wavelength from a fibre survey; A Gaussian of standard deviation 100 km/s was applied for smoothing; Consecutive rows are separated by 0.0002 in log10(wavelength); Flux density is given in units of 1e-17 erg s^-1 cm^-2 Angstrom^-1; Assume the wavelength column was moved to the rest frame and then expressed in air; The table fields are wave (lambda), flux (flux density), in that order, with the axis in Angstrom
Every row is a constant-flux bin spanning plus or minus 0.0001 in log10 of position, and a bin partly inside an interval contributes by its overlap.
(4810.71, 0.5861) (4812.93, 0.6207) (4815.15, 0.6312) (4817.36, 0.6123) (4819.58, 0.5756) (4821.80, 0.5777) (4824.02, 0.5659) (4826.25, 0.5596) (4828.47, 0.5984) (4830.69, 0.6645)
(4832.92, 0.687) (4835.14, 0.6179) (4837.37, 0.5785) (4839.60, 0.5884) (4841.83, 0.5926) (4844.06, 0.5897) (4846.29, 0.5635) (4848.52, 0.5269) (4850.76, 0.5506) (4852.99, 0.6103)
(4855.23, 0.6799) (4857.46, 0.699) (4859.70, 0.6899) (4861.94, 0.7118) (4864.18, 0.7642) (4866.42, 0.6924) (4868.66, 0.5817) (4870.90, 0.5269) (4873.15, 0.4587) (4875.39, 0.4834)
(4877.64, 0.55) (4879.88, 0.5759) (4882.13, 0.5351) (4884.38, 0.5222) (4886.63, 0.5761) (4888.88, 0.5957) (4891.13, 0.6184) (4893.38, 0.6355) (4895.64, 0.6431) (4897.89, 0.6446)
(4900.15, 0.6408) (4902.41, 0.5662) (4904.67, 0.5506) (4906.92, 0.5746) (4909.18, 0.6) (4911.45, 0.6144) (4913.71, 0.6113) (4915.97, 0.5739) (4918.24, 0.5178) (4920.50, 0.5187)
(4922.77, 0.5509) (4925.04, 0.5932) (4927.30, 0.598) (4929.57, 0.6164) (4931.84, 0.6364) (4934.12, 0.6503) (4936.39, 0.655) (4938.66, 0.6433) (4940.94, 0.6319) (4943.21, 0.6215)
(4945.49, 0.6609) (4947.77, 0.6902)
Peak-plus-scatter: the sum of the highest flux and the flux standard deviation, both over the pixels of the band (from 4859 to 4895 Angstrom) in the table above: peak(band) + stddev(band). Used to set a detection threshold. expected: 0.85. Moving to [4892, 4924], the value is 0.69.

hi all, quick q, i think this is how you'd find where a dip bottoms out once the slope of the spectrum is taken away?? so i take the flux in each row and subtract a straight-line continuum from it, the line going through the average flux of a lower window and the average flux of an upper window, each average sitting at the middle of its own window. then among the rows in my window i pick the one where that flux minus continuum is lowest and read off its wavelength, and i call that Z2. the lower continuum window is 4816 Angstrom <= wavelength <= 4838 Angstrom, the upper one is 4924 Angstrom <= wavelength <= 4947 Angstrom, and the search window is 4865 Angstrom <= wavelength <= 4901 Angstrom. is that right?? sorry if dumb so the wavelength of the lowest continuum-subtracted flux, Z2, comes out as 4873.15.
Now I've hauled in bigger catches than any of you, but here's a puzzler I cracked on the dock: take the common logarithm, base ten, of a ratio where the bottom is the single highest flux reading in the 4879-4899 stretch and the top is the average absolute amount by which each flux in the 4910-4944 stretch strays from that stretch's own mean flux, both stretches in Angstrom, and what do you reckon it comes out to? -1.27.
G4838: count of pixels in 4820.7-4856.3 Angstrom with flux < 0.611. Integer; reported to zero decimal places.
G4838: 12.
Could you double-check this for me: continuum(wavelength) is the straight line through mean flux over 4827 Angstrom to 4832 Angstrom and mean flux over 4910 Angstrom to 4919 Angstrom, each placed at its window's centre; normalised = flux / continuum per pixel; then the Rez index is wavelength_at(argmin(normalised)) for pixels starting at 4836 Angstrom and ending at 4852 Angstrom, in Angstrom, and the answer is 4848.52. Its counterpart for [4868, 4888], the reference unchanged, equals 4873.15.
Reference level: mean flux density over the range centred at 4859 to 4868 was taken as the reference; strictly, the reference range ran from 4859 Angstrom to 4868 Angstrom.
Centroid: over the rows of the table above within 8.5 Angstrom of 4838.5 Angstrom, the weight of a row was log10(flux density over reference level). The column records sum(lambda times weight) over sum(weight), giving 4840.3 Angstrom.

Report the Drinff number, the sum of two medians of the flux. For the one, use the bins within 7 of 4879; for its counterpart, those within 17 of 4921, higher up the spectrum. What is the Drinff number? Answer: 1.13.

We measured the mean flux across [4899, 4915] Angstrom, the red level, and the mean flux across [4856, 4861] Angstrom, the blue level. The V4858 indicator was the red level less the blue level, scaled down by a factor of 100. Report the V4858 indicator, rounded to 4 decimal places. -0.0010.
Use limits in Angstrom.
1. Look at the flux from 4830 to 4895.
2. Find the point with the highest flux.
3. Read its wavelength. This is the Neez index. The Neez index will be 4864.18 Angstrom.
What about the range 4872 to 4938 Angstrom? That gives 4936.39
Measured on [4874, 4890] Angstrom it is 4888.88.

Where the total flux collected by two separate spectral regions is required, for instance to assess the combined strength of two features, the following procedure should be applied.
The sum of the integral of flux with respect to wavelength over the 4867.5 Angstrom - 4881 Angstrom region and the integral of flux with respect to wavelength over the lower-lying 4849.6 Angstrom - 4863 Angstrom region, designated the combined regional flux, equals 15.9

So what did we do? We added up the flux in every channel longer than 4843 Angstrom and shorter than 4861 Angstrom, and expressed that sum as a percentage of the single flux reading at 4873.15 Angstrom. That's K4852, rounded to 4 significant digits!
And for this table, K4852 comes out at 1070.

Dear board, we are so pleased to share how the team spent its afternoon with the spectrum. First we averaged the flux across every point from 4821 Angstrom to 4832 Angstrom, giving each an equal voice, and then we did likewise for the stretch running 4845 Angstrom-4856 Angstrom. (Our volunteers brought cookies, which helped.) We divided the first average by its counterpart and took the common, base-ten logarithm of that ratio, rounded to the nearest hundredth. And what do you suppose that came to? 0.01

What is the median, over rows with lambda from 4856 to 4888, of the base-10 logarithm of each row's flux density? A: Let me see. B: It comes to -0.240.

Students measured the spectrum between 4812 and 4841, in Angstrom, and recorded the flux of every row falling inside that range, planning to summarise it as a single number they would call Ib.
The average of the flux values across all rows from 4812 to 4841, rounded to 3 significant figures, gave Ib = 0.606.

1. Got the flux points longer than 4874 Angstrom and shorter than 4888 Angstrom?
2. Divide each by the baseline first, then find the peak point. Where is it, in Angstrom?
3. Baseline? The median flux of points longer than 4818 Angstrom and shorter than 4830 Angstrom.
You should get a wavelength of 4886.63 Angstrom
